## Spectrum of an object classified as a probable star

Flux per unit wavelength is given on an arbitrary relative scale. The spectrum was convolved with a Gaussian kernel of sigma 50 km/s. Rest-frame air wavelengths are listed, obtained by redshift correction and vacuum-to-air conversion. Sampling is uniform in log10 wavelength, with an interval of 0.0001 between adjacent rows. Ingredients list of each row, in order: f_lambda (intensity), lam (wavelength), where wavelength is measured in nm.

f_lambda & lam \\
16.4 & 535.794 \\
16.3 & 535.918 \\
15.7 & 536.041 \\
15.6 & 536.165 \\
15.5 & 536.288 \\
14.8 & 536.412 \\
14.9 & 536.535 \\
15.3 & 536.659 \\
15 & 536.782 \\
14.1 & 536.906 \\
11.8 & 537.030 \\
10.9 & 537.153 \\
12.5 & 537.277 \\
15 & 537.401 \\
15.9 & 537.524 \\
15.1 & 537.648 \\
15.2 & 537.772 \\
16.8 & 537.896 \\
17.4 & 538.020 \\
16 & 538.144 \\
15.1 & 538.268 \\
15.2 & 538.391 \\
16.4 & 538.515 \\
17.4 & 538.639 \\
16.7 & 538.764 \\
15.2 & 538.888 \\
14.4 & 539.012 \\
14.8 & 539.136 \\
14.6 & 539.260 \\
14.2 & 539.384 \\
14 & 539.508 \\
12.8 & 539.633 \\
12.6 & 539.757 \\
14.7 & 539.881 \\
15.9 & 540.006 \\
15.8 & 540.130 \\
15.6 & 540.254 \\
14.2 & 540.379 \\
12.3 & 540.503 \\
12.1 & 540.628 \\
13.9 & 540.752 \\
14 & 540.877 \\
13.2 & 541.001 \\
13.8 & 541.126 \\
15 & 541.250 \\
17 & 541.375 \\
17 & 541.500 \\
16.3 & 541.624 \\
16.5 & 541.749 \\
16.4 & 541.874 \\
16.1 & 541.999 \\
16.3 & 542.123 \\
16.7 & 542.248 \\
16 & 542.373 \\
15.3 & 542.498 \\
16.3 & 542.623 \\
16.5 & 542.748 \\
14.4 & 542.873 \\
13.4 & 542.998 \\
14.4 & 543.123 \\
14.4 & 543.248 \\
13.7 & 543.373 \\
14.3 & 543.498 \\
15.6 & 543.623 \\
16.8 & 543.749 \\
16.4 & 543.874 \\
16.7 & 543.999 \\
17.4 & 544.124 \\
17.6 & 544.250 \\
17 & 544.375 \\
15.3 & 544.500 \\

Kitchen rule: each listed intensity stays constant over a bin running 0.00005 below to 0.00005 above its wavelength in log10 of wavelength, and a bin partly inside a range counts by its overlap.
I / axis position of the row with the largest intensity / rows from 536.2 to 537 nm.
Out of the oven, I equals 536.288 nm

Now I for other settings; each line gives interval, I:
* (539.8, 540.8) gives 540.006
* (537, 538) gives 537.896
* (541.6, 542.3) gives 542.248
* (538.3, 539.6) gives 538.639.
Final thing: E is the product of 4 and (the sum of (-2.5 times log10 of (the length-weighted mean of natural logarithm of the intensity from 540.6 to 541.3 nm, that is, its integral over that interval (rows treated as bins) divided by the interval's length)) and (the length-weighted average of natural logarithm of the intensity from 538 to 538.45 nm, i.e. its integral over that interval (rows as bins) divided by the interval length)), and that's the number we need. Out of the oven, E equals 6.9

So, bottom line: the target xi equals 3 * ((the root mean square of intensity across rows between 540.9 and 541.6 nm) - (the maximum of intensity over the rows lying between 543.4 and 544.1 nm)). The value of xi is -5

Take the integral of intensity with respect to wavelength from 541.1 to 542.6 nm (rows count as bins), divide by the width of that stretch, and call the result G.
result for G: 16.1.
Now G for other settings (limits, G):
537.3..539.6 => 15.4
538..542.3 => 15.1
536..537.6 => 14.4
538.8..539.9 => 14.2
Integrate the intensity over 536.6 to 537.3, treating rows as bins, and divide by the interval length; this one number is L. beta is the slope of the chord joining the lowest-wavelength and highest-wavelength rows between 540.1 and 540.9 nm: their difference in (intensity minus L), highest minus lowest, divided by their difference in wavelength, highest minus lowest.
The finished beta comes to -2.4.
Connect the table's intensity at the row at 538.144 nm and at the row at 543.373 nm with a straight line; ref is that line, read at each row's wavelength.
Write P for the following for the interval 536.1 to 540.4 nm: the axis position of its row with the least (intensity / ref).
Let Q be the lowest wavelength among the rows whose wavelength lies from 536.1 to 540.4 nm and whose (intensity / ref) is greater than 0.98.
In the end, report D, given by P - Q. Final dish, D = -0.74 nm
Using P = 537.153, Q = 537.896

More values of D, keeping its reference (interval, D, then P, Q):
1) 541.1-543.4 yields -0.12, 541.126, 541.250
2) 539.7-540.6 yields 0.50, 540.503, 540.006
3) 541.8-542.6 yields 0.62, 542.498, 541.874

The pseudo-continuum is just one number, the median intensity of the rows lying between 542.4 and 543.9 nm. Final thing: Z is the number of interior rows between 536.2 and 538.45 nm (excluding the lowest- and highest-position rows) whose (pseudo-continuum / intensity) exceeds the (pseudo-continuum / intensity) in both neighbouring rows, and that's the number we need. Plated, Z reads 4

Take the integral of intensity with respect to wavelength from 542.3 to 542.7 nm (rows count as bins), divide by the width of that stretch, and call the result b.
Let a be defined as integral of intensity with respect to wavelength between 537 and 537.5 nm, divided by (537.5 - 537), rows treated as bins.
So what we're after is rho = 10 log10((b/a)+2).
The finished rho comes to 5.10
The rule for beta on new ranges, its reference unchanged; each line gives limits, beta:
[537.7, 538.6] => 1.6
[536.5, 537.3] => -3.2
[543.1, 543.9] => 2.7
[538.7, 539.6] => -3.6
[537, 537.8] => 4.6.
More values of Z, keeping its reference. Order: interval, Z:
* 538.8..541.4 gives 4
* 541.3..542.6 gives 2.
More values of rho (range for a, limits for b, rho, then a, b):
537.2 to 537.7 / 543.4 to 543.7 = 4.81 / 14.5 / 14.9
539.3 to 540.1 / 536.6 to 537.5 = 4.72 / 14.1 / 13.6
